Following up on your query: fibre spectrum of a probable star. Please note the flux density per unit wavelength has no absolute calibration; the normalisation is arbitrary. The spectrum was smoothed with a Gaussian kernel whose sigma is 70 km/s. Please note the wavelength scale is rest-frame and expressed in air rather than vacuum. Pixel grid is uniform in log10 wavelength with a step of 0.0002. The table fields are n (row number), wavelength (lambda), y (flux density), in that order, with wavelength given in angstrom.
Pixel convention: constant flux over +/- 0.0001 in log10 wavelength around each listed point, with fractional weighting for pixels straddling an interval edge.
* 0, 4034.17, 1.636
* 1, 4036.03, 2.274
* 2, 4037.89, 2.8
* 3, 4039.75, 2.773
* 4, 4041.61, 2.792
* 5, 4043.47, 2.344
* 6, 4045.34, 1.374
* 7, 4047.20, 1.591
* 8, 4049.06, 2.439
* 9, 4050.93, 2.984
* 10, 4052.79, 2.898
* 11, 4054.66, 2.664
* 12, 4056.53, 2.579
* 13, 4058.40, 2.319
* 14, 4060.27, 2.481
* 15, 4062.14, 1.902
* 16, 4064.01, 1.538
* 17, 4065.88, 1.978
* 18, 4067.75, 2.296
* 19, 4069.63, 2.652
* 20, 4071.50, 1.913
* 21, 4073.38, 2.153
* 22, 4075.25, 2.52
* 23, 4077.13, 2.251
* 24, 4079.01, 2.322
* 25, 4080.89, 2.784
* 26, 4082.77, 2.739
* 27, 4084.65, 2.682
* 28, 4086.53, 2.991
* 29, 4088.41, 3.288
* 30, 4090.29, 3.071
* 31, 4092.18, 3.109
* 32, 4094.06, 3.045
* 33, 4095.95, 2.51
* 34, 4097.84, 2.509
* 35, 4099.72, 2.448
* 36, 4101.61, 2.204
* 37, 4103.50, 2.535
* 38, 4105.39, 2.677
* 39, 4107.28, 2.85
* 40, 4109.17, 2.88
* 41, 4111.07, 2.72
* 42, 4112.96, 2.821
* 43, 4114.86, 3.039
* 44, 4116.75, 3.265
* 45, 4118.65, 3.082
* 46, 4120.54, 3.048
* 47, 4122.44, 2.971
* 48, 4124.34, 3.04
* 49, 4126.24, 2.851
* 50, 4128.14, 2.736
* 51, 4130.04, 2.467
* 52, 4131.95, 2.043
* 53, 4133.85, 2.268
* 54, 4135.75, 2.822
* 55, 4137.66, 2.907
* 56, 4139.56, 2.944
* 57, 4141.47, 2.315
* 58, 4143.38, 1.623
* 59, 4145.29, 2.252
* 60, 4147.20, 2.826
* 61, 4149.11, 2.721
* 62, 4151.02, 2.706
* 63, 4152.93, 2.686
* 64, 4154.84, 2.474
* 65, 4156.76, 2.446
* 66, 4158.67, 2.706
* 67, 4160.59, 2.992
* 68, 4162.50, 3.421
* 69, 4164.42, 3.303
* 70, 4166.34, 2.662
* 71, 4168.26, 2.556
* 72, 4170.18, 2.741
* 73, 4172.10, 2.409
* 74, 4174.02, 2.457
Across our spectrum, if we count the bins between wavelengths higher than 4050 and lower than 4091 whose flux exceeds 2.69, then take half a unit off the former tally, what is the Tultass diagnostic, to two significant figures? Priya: 6.5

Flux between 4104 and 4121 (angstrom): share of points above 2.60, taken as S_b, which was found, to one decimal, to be 1.0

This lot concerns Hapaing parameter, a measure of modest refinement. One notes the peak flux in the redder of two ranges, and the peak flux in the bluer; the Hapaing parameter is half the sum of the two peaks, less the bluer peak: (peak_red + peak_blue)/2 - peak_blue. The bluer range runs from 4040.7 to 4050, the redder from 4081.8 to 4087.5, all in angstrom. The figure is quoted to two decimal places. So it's 0.10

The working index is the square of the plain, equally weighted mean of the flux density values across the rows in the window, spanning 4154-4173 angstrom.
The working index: 7.7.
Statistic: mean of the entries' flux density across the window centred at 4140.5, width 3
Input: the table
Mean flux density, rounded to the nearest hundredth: 2.63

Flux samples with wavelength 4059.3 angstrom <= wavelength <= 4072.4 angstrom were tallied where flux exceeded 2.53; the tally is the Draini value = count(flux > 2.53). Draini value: 1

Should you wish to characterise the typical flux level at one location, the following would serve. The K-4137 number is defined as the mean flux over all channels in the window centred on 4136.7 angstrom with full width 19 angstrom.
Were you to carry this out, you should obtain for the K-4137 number 2.44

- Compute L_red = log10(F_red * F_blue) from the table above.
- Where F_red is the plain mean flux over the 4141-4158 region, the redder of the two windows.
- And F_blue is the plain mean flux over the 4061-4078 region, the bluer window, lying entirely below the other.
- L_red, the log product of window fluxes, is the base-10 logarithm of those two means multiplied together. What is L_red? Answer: 0.72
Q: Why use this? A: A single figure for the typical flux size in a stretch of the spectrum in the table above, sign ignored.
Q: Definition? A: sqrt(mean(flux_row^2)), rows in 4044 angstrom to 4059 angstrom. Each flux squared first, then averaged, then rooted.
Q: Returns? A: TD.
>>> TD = 2.42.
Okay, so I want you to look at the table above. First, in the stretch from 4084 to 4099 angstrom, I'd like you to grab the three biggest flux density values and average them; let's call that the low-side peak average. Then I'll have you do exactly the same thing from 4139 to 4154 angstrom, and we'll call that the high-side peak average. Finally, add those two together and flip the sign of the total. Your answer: -6.0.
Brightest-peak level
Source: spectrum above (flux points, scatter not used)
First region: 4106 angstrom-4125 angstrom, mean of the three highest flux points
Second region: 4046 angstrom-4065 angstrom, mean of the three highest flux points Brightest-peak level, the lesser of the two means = 2.85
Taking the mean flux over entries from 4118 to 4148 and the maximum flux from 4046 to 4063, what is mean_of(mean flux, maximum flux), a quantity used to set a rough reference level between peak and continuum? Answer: 2.81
